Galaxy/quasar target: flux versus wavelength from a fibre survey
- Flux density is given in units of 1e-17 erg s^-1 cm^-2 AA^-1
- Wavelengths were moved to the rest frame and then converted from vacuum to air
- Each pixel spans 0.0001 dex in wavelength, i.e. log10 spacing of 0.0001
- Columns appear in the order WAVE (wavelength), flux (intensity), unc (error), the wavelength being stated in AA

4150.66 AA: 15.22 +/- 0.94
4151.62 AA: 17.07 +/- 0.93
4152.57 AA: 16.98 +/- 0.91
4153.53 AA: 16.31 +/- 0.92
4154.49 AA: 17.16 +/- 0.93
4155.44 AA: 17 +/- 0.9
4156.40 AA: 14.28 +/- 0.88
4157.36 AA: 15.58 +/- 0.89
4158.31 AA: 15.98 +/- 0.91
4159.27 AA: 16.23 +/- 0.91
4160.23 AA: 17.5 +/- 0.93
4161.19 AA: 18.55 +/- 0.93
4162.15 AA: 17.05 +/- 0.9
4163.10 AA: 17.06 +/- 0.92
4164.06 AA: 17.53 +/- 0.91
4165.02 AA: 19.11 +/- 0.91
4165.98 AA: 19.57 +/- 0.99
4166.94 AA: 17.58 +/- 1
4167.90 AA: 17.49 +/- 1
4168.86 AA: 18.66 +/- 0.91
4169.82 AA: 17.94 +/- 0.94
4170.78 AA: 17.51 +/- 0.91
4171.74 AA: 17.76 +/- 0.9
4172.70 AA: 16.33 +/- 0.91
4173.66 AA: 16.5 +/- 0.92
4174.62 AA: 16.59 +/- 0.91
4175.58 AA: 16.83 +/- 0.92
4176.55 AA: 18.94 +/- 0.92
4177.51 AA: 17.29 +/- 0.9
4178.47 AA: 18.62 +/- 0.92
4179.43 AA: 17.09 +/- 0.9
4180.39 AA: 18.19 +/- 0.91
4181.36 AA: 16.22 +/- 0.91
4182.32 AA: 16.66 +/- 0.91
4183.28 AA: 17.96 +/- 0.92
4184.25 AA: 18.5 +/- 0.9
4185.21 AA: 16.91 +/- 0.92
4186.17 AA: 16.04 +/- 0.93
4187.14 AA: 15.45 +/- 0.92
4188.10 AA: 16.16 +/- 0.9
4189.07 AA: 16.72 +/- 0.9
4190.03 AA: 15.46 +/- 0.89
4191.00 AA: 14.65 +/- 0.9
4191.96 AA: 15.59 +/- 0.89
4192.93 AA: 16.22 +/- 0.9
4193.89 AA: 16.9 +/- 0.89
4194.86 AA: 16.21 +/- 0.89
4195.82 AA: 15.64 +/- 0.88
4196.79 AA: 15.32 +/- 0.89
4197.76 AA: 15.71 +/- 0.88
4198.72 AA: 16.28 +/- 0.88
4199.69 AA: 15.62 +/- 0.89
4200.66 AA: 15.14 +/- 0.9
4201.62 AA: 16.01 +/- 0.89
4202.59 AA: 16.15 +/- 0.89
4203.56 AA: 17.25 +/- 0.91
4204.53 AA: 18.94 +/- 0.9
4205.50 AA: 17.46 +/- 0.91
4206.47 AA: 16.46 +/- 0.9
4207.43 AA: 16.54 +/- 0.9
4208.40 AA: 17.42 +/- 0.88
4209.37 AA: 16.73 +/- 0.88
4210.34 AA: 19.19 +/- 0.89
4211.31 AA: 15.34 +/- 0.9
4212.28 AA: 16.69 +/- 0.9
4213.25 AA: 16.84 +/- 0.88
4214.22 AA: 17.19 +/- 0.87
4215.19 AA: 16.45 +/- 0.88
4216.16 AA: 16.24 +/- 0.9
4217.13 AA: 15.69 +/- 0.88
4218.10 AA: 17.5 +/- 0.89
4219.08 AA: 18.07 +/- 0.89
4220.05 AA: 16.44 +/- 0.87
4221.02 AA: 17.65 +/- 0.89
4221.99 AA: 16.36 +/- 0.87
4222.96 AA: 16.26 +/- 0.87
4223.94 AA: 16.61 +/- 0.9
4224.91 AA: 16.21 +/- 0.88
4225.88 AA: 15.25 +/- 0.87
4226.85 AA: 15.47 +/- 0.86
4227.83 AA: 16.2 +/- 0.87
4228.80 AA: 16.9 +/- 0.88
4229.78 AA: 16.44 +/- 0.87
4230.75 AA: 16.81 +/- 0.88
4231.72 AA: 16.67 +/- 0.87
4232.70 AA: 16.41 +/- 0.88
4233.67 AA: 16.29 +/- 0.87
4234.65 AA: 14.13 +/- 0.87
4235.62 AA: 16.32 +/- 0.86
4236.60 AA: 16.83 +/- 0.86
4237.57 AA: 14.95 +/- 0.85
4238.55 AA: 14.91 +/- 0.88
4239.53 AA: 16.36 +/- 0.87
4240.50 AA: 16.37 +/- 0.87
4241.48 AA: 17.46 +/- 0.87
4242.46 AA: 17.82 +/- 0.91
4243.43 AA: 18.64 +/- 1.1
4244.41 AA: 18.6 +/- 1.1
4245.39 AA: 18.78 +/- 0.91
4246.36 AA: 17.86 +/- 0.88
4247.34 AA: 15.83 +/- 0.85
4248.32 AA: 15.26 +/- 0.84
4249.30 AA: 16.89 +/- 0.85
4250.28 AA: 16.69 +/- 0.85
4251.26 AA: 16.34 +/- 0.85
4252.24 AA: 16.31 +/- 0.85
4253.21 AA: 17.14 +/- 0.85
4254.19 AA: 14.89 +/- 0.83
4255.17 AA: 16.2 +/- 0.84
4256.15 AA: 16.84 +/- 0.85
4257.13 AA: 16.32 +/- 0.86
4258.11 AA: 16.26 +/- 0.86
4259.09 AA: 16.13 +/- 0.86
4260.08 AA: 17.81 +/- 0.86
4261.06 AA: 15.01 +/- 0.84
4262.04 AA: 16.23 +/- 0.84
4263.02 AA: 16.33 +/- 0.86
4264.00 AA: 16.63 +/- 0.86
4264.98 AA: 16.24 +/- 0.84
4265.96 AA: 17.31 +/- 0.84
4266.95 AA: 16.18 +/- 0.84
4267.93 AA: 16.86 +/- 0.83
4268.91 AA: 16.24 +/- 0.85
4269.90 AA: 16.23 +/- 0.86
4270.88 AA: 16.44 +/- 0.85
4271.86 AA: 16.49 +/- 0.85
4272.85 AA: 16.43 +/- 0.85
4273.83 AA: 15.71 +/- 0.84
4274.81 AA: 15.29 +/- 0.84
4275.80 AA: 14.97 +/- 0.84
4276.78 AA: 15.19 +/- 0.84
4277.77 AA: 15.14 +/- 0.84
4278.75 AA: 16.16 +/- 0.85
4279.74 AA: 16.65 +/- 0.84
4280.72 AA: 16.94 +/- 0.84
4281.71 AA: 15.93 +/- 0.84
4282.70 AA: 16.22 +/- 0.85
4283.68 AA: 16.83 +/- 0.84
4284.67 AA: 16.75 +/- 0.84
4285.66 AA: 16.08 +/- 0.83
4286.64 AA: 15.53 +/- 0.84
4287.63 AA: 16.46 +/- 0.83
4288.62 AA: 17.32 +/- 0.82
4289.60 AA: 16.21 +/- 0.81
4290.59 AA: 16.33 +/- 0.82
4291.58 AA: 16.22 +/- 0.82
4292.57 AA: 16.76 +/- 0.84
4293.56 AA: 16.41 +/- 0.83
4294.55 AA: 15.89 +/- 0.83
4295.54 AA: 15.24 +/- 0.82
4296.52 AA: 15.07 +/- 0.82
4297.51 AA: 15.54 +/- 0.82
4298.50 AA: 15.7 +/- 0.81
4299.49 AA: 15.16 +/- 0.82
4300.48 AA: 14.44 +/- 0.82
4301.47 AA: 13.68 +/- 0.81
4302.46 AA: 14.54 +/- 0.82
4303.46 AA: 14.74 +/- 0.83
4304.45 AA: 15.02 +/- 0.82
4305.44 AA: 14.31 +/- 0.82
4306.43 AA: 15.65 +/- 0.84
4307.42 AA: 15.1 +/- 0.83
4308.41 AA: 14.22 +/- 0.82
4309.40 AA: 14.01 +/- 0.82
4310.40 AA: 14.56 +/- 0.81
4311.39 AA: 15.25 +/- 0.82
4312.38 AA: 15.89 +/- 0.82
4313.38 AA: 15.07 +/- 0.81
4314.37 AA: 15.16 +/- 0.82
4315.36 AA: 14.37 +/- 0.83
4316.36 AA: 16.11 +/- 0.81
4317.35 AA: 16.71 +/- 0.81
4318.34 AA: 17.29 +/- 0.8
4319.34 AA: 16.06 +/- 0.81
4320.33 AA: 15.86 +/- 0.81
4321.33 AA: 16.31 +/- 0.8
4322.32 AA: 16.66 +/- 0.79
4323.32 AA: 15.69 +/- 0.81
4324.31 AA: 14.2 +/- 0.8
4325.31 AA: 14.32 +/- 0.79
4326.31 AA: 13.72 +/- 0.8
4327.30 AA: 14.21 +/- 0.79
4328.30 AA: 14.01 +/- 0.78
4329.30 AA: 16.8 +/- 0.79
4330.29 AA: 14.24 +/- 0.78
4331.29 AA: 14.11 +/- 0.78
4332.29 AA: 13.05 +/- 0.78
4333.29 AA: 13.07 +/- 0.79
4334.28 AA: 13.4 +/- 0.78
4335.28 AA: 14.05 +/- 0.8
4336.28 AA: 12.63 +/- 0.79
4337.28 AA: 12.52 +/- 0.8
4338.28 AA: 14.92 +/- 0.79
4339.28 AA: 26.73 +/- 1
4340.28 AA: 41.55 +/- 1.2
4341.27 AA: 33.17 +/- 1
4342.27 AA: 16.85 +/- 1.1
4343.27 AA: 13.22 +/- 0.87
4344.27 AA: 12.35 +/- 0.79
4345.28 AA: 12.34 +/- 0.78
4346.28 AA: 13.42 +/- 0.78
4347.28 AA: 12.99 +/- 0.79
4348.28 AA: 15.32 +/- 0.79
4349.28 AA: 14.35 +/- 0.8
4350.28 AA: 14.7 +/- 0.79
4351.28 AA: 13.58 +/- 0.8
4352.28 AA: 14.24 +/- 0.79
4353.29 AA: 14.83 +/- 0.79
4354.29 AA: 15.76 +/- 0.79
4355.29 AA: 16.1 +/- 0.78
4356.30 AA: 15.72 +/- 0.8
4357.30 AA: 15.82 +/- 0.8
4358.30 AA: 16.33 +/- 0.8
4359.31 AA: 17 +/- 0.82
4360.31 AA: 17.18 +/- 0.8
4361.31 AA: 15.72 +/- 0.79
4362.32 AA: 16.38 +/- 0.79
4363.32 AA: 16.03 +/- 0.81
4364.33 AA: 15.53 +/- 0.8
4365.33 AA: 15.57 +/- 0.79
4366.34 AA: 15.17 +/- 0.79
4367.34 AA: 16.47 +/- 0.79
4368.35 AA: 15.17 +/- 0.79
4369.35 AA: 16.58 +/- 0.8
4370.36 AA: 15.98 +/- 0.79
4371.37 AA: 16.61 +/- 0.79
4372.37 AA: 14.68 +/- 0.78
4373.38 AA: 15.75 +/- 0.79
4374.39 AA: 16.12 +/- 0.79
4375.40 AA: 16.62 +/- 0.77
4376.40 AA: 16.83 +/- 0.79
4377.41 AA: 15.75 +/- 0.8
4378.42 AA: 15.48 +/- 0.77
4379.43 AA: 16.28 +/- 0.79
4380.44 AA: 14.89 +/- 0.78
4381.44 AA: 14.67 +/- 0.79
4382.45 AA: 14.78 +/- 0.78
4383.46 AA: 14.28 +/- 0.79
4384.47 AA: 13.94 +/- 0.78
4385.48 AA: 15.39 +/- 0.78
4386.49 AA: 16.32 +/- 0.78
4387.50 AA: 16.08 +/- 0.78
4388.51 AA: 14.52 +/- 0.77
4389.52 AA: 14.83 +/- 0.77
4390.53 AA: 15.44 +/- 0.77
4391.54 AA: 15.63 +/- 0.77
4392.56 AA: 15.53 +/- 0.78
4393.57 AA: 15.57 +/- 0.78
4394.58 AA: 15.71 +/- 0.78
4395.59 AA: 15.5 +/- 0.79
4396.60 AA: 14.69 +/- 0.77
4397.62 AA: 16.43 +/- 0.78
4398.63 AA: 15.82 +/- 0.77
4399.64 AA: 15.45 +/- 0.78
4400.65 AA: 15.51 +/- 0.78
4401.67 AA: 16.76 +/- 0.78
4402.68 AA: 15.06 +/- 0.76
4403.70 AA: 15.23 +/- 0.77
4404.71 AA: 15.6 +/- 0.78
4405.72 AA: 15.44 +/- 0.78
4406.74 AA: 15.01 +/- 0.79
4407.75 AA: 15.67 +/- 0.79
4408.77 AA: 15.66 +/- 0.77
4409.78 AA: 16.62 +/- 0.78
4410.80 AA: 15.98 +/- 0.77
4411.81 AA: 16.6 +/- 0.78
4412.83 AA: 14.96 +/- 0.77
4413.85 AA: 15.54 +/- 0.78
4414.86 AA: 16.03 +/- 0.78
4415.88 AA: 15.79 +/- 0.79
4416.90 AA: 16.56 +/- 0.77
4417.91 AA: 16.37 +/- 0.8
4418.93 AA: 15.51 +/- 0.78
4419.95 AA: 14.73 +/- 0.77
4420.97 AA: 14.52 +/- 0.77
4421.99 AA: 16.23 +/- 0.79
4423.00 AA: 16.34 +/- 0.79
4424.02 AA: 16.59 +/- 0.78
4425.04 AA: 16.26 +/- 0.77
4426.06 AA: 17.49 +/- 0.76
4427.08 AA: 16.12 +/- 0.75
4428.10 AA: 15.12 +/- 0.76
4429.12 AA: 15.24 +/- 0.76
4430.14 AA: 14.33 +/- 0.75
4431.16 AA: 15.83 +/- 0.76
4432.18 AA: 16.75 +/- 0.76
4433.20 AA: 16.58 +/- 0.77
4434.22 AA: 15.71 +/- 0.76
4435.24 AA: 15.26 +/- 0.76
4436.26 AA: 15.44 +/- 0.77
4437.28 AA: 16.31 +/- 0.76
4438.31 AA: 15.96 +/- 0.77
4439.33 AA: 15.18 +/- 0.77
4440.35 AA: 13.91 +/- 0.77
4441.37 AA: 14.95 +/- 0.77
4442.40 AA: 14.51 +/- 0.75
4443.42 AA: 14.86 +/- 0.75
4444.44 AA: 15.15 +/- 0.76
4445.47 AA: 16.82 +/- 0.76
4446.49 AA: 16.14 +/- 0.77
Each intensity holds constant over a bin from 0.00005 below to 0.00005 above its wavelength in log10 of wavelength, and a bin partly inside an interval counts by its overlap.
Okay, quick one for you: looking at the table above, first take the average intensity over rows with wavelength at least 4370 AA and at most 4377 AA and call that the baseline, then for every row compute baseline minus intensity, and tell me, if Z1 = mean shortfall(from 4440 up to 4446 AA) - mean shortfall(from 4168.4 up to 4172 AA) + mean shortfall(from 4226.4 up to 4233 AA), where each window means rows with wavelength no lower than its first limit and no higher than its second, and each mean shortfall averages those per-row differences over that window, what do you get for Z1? 2.6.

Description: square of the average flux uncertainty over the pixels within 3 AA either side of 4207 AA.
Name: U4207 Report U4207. 0.80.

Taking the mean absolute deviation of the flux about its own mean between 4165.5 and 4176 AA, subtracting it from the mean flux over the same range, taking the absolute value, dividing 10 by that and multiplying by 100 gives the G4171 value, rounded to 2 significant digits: 59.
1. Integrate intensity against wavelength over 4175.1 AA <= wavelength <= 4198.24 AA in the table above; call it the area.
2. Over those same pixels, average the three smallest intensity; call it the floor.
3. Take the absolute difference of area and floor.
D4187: 370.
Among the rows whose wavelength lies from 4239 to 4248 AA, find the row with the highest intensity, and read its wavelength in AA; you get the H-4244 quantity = 4245.39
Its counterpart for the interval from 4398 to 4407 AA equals 4401.67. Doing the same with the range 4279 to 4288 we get 4280.72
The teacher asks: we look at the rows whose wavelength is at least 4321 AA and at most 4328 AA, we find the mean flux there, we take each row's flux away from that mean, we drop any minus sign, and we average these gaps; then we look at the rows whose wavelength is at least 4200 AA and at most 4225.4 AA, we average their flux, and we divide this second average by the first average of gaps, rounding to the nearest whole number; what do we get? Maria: 16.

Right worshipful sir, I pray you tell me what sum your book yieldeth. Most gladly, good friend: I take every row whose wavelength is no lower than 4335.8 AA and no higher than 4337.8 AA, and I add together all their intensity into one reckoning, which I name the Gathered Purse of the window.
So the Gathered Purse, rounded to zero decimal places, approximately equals 25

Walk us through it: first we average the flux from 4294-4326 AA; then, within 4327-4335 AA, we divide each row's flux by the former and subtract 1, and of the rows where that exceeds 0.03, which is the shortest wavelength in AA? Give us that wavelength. 4329.30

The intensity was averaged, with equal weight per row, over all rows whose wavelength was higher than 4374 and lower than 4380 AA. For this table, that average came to 16.2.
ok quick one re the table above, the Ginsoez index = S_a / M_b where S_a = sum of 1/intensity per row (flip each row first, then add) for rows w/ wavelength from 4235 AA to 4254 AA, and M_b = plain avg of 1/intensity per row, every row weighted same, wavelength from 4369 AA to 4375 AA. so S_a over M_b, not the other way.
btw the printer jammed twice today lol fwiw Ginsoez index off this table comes 18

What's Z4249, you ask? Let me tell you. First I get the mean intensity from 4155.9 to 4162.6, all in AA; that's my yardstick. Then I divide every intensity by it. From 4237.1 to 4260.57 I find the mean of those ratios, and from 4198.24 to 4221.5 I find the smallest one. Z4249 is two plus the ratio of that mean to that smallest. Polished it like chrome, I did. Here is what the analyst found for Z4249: 3.10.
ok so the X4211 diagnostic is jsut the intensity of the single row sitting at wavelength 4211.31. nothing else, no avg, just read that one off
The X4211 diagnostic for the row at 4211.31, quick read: 15.34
